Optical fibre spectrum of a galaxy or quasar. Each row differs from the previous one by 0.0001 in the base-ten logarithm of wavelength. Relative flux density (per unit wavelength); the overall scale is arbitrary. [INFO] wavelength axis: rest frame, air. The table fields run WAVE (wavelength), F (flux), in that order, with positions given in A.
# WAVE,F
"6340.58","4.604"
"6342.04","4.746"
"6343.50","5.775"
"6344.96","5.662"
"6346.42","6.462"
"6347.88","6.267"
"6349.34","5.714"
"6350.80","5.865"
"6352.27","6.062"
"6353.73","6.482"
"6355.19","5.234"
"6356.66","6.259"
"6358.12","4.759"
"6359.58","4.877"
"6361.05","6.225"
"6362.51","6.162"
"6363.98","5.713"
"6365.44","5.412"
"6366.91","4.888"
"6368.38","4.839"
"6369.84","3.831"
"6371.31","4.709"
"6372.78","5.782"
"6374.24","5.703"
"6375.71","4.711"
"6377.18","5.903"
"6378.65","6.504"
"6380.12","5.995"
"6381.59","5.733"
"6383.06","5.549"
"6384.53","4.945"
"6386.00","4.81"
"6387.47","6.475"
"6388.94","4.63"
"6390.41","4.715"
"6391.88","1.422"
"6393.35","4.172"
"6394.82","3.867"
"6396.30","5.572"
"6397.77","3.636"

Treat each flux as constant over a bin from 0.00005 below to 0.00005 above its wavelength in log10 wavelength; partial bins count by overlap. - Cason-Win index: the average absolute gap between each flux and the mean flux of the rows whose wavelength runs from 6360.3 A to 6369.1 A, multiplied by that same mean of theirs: 2.7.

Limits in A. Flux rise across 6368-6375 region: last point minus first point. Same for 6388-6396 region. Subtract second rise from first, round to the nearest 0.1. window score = 1.6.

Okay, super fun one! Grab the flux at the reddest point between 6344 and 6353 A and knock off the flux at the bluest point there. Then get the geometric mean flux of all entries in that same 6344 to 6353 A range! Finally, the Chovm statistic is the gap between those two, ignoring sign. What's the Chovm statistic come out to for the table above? 5.6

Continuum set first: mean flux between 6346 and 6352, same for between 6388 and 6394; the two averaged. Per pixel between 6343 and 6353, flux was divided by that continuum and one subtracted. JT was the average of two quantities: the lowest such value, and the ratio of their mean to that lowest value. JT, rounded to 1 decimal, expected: 0.8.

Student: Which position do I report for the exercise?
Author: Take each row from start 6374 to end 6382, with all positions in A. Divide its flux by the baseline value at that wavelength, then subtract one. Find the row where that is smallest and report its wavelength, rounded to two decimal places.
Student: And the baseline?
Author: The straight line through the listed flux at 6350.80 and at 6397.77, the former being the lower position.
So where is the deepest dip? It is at 6375.71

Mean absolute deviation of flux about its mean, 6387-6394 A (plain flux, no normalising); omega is 1.2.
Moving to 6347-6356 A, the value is 0.3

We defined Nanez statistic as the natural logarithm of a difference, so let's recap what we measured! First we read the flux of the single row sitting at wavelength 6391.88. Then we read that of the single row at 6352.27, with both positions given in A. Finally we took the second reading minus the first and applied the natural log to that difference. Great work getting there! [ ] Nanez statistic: 1.5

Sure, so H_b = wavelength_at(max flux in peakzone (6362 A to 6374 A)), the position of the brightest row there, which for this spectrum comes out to 6362.51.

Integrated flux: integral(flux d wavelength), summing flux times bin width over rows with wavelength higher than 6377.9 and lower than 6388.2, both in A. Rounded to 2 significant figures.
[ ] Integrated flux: 59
